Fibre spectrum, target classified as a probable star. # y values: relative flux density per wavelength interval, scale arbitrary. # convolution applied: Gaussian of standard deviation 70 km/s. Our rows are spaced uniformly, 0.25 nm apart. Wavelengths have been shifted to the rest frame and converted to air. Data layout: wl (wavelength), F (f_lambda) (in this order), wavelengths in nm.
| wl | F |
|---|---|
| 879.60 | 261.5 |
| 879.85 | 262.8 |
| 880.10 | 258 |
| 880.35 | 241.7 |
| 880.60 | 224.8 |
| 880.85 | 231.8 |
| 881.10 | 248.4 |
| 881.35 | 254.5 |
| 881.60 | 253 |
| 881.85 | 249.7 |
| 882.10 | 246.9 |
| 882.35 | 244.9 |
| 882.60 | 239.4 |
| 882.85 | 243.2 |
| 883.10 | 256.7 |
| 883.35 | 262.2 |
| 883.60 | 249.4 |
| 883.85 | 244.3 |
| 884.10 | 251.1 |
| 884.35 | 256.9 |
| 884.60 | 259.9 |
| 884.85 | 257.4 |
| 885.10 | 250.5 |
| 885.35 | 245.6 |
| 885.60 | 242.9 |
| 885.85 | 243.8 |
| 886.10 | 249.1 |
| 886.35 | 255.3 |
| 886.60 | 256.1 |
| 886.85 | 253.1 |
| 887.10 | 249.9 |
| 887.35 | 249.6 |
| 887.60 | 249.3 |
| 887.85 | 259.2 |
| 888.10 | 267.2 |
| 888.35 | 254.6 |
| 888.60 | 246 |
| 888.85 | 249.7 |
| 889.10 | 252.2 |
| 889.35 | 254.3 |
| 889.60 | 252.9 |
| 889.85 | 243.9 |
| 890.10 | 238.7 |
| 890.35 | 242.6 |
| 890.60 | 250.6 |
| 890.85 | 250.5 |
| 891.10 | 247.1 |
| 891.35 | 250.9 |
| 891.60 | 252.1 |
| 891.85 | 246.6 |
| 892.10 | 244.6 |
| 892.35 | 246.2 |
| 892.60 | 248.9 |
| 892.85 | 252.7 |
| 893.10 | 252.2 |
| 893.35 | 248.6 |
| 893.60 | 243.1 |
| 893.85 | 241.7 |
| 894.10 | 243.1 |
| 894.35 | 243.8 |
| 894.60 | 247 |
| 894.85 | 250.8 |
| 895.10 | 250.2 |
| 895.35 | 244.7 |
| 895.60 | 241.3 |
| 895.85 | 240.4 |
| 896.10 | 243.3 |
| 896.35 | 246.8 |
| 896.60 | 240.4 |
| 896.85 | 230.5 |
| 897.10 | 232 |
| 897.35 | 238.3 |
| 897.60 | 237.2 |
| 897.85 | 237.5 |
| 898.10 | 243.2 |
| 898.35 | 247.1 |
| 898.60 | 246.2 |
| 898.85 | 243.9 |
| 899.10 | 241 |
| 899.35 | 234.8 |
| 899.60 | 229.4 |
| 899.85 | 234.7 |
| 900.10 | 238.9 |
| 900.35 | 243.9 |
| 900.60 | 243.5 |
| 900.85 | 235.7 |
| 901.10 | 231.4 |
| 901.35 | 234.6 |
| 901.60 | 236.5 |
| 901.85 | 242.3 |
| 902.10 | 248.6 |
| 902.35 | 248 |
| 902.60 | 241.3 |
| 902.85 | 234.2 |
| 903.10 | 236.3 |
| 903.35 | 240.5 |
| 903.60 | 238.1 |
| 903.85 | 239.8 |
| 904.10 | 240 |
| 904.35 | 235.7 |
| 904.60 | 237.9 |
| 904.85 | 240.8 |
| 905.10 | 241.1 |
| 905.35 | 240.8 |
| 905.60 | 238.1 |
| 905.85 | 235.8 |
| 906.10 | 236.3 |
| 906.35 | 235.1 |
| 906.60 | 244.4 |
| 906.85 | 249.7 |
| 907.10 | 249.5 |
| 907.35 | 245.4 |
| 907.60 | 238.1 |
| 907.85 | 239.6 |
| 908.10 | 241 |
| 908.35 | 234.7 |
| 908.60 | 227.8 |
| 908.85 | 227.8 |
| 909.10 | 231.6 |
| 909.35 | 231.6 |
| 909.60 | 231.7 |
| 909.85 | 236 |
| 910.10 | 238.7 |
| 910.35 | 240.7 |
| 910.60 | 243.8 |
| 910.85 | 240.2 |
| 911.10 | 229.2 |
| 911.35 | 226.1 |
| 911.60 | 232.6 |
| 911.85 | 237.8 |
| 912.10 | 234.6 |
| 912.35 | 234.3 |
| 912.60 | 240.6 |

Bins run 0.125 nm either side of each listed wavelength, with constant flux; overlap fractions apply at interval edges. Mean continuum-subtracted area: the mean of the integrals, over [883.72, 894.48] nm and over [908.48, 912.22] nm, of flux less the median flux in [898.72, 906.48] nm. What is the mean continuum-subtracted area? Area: 55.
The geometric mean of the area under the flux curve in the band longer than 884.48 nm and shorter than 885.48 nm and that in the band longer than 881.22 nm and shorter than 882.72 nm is 307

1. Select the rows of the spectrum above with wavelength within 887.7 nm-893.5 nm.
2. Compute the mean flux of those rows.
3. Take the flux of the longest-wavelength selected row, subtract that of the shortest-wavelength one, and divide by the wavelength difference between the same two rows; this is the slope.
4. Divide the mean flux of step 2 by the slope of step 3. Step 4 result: -130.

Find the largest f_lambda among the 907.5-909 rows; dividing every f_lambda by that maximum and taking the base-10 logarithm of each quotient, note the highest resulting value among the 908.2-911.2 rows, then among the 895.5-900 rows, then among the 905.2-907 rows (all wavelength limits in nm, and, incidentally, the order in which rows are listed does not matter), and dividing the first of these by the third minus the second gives 1.1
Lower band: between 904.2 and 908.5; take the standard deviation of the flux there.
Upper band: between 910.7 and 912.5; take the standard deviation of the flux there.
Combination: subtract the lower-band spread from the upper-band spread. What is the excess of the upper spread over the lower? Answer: 0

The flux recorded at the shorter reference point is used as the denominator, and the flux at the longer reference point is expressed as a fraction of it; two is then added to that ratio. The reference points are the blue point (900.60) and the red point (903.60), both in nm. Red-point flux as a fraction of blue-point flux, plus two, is 2.98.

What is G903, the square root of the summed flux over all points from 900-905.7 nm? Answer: 74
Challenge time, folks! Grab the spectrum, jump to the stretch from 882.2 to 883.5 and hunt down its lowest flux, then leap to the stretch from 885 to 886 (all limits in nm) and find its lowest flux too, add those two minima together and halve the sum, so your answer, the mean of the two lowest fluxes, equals 241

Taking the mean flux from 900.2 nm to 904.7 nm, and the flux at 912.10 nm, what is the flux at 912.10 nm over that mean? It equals 0.980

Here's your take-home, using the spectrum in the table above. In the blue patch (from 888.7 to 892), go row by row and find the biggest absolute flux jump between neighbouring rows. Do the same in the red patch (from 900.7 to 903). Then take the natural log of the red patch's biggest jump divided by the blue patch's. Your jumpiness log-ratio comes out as -0.24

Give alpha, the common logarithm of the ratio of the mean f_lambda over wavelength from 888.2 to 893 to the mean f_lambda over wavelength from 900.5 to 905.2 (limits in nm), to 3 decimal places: 0.017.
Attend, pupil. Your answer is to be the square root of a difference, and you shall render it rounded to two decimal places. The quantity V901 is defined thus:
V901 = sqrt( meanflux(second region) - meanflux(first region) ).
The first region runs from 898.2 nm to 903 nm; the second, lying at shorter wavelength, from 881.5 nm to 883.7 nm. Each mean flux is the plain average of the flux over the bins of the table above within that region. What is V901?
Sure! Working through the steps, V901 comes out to 3.11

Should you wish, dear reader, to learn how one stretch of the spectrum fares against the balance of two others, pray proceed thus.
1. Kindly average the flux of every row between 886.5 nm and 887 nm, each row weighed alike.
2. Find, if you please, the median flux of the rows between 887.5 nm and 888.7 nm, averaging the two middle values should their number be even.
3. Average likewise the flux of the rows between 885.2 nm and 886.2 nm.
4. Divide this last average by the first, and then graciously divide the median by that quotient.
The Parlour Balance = 264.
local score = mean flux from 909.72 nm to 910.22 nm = 237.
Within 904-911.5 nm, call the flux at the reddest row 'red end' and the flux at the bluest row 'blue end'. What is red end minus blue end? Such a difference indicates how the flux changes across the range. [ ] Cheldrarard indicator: -14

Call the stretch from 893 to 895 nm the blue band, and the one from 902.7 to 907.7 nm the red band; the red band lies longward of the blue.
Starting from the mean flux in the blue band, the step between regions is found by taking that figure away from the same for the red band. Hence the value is -6.4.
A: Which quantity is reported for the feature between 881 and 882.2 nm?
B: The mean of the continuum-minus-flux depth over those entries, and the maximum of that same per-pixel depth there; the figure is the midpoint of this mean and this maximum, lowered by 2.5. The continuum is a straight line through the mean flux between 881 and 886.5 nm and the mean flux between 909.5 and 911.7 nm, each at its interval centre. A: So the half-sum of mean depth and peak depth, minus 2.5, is 0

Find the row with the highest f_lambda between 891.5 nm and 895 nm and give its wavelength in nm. 892.85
